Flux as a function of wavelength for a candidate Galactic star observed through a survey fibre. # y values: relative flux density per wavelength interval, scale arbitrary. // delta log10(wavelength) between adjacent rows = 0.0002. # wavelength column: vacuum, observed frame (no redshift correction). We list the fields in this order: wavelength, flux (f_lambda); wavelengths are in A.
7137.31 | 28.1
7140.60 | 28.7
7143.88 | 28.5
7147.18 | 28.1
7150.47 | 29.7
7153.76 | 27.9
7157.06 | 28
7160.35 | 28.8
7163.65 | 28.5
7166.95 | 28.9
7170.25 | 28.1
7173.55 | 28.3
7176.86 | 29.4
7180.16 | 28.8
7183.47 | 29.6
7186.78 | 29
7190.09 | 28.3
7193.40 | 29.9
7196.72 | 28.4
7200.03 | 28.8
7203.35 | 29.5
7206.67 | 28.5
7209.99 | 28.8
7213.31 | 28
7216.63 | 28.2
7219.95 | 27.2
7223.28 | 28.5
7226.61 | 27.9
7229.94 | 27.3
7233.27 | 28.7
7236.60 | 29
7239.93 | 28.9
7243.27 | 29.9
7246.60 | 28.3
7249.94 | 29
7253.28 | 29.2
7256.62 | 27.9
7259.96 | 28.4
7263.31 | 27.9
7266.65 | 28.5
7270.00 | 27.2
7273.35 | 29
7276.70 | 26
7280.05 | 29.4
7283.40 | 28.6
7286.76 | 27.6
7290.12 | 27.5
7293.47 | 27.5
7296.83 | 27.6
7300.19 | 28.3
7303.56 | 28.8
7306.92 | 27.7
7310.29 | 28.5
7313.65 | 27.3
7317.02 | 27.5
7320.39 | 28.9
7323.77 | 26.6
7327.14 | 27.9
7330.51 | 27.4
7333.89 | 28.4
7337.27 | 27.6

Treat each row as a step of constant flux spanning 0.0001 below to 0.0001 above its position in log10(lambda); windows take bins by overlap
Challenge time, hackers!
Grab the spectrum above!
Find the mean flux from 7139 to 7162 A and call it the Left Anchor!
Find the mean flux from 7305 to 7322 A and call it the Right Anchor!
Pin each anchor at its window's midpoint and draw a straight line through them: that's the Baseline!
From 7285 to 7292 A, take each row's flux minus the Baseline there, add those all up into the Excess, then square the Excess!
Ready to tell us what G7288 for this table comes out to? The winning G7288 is 1.1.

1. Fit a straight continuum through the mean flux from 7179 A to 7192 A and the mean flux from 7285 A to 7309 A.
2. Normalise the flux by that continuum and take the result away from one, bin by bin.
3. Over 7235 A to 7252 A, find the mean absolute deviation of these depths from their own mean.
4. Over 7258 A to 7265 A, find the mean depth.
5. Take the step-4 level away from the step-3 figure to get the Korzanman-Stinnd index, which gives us 0.011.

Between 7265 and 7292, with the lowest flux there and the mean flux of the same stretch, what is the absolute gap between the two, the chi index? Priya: 2.0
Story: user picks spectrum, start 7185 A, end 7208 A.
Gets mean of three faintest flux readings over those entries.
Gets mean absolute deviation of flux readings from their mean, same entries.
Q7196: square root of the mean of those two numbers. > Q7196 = 3.80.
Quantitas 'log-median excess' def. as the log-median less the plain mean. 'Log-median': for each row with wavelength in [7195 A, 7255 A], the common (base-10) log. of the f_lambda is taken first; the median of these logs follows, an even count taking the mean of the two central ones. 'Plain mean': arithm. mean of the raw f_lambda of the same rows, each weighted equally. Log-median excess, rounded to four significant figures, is -27.10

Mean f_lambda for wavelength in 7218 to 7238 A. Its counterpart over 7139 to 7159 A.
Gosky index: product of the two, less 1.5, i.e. 799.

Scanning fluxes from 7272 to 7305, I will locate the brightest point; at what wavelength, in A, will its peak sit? 7280.05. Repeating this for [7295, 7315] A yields 7303.56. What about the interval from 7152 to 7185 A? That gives 7183.47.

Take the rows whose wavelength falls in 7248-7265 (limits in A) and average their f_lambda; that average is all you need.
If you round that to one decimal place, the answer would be 28.5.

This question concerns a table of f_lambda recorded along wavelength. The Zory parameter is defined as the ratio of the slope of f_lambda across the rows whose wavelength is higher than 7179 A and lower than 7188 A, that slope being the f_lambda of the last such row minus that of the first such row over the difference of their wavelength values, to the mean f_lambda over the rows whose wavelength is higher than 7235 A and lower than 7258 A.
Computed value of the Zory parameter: 0.0010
